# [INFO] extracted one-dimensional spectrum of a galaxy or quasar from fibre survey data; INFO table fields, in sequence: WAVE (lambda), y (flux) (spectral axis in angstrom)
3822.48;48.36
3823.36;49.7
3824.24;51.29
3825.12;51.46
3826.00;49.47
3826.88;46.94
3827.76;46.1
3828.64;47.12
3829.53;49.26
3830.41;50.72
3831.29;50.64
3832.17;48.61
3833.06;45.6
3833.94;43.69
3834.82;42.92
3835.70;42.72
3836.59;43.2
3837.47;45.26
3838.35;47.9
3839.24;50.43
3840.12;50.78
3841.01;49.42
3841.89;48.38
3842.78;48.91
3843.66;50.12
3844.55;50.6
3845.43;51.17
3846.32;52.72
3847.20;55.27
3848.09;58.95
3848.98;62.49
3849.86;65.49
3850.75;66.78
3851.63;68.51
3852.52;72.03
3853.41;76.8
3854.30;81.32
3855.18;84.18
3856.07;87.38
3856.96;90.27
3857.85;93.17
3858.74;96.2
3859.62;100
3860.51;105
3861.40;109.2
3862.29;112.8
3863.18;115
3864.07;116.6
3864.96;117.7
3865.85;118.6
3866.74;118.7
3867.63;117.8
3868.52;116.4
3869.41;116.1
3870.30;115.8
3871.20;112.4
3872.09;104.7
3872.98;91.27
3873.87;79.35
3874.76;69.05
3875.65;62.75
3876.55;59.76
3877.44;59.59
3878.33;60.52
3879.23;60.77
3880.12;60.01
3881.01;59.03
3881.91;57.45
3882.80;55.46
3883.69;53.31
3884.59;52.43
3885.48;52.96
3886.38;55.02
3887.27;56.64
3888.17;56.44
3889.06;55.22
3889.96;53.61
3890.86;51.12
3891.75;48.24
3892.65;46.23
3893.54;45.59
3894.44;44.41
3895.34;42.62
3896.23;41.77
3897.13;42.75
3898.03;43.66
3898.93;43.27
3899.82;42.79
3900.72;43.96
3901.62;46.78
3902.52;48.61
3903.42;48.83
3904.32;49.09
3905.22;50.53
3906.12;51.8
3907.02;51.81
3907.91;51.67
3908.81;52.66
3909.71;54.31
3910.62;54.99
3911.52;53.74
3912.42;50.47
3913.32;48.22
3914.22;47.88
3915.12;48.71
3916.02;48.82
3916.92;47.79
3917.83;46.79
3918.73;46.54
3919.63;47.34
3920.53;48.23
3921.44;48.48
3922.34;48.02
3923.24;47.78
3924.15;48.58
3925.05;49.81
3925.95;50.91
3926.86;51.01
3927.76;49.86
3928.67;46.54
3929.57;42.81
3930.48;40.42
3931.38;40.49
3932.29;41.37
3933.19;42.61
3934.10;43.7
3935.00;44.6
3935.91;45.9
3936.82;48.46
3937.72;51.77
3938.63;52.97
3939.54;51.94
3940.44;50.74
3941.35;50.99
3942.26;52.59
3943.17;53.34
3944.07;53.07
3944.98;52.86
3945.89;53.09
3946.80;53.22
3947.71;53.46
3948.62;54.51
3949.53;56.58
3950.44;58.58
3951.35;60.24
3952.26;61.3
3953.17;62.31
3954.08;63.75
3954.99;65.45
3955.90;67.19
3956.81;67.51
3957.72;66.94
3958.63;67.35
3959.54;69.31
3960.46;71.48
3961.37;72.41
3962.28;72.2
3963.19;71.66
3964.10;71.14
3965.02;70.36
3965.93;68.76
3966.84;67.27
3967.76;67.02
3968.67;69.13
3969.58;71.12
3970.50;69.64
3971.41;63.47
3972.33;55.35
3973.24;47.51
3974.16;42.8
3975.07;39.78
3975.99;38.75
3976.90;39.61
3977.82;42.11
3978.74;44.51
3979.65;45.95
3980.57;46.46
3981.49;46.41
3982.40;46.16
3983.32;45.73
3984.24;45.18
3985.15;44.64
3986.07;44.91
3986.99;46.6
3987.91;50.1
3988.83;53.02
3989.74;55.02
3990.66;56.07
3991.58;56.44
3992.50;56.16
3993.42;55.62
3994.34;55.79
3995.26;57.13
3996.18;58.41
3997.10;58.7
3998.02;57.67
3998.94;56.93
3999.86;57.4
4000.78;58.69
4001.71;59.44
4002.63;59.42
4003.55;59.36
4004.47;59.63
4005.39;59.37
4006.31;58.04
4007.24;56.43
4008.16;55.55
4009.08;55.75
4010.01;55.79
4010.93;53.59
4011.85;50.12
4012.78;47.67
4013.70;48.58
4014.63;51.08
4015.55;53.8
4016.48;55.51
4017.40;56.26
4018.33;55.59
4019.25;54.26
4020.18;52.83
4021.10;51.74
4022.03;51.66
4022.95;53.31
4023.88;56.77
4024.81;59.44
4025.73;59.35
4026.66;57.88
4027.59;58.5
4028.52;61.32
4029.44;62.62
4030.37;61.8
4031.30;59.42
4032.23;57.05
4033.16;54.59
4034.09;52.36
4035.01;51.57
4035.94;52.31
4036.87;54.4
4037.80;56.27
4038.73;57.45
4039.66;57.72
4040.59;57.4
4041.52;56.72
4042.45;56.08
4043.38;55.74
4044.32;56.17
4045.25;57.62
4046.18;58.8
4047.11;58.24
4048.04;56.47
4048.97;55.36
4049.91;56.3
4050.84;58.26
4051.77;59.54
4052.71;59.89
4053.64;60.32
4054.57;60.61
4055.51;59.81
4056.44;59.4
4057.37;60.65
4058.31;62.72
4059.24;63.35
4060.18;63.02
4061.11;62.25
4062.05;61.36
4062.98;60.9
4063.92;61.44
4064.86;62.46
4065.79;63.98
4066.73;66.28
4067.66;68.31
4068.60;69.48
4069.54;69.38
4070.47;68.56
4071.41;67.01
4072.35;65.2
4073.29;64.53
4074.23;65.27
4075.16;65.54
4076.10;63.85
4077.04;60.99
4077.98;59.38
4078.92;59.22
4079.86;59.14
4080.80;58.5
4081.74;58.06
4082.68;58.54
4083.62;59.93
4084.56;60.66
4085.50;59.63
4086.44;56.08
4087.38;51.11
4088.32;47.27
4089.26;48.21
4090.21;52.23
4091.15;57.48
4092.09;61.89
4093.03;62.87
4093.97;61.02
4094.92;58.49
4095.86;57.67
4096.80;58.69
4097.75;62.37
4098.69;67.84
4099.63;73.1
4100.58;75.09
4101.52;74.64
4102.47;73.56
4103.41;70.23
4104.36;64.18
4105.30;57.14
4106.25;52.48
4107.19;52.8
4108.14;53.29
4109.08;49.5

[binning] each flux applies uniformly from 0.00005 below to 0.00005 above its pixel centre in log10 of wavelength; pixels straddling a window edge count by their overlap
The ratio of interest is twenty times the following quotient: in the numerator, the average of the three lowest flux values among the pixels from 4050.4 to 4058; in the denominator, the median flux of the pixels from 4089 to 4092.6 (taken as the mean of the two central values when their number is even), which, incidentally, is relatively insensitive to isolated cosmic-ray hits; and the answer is 22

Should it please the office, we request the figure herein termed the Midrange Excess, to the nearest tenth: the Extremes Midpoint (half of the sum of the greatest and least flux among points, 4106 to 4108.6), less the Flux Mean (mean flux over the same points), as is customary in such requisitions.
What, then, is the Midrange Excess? 0.0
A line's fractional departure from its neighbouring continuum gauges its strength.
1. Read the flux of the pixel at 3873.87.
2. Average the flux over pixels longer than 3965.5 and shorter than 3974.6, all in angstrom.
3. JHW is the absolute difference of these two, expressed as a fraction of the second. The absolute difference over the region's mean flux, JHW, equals 0.28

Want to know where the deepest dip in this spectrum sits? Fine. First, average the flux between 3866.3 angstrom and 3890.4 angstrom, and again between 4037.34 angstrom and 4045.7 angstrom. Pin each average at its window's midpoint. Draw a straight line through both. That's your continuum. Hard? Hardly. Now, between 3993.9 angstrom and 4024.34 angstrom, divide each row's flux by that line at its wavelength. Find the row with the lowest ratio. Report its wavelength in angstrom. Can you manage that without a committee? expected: 4012.78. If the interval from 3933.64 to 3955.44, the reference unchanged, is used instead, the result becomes 3934.10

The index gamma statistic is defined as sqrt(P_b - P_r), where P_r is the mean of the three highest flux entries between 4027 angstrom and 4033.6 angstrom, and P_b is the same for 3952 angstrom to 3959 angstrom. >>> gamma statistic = 2.3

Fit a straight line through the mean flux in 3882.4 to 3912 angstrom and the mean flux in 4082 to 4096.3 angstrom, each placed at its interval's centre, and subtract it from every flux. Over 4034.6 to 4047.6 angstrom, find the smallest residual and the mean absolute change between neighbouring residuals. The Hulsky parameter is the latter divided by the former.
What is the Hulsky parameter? -0.27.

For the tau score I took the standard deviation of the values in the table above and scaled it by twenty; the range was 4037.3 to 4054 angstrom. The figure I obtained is 29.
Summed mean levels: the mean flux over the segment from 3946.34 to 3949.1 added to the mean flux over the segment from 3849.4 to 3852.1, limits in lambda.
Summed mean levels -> 121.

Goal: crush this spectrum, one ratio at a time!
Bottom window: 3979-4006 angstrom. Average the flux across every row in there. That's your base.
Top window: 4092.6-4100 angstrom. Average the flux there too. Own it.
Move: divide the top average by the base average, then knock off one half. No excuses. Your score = 0.67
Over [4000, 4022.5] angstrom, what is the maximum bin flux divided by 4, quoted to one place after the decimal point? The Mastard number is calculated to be 14.9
